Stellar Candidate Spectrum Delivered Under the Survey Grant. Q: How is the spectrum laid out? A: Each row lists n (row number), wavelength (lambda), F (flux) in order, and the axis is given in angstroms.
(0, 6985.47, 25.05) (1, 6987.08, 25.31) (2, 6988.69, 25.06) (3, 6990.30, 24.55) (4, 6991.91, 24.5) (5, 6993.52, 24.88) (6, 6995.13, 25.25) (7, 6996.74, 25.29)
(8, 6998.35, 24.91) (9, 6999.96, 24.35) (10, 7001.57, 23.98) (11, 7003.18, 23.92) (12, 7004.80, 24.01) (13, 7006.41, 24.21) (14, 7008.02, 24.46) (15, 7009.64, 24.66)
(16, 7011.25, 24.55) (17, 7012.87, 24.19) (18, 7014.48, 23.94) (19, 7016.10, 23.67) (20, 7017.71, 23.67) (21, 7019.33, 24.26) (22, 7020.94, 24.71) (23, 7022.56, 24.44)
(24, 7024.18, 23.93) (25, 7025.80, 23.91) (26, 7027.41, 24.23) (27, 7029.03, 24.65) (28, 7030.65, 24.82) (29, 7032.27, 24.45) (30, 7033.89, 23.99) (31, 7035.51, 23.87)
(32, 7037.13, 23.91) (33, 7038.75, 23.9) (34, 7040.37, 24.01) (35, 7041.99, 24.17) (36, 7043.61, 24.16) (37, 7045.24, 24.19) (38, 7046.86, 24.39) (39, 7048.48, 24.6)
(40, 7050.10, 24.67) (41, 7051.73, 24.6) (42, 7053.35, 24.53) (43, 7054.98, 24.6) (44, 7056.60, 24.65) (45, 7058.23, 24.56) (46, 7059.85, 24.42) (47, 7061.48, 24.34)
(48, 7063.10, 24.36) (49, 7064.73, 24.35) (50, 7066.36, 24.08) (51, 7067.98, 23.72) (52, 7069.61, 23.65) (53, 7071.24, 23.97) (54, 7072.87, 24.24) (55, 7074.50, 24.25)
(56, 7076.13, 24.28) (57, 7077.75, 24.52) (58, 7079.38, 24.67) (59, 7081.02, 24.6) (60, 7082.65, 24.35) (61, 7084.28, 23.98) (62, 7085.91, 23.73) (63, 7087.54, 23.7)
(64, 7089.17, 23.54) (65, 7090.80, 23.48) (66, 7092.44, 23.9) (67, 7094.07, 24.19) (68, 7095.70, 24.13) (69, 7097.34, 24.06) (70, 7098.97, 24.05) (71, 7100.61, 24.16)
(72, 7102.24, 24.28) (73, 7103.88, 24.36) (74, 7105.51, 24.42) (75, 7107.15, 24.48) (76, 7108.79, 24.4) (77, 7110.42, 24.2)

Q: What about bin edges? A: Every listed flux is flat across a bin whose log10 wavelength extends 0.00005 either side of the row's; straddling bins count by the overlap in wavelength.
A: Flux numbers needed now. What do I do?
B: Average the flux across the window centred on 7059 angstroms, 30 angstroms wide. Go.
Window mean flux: 24.3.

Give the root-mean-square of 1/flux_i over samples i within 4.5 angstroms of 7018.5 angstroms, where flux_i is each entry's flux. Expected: 0.0415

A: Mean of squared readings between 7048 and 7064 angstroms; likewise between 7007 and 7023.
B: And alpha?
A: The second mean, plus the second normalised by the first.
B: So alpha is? 589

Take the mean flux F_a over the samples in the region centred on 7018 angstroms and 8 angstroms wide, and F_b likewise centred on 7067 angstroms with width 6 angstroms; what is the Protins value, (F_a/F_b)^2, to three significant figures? 1.01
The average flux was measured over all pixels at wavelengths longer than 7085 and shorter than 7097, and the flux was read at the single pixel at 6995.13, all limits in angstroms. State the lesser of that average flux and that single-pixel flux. 23.8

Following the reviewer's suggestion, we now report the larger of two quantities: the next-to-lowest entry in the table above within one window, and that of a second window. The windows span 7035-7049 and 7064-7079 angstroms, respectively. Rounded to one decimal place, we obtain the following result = 23.9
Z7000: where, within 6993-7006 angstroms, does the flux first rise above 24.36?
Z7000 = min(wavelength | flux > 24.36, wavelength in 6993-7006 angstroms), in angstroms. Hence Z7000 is 6993.52 angstroms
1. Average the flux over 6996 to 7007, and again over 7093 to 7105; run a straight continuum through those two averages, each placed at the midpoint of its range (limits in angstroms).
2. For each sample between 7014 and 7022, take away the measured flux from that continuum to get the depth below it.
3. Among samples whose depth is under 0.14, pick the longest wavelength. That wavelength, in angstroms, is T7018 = 7020.94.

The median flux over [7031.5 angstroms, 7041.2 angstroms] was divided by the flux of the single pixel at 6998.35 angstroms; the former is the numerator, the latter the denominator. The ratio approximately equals 0.96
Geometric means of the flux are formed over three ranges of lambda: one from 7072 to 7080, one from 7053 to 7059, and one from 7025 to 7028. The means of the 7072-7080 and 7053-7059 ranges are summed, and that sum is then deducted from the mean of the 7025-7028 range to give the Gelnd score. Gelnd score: -24.9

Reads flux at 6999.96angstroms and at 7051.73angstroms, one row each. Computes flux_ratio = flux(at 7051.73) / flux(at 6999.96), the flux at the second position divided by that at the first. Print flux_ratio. 1.01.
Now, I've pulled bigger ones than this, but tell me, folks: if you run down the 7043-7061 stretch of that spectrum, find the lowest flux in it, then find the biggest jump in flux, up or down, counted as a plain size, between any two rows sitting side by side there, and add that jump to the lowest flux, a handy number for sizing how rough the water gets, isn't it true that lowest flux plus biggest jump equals 24.4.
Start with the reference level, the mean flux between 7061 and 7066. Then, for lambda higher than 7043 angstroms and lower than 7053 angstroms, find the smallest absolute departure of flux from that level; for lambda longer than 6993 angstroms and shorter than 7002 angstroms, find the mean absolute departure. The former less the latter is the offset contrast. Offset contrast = -0.51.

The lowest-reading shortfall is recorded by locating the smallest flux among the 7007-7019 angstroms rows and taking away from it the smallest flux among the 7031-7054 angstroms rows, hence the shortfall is -0.20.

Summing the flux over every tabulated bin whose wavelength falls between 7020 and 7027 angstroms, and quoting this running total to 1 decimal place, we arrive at 97.0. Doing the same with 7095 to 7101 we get 96.4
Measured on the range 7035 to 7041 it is 95.7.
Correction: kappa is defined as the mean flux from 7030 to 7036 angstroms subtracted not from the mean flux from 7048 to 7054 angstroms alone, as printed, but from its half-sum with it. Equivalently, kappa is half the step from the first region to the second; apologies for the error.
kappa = 0.2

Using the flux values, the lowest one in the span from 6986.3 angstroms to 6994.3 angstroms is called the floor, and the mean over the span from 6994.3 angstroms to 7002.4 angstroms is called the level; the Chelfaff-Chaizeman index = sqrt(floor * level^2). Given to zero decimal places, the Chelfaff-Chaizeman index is 123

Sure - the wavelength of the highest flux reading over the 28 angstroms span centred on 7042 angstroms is 7030.65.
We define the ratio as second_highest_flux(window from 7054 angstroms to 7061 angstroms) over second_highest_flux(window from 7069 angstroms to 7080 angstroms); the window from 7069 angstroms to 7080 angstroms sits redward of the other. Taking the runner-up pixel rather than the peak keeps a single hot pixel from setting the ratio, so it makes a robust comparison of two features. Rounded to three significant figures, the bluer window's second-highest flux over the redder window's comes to 1.00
